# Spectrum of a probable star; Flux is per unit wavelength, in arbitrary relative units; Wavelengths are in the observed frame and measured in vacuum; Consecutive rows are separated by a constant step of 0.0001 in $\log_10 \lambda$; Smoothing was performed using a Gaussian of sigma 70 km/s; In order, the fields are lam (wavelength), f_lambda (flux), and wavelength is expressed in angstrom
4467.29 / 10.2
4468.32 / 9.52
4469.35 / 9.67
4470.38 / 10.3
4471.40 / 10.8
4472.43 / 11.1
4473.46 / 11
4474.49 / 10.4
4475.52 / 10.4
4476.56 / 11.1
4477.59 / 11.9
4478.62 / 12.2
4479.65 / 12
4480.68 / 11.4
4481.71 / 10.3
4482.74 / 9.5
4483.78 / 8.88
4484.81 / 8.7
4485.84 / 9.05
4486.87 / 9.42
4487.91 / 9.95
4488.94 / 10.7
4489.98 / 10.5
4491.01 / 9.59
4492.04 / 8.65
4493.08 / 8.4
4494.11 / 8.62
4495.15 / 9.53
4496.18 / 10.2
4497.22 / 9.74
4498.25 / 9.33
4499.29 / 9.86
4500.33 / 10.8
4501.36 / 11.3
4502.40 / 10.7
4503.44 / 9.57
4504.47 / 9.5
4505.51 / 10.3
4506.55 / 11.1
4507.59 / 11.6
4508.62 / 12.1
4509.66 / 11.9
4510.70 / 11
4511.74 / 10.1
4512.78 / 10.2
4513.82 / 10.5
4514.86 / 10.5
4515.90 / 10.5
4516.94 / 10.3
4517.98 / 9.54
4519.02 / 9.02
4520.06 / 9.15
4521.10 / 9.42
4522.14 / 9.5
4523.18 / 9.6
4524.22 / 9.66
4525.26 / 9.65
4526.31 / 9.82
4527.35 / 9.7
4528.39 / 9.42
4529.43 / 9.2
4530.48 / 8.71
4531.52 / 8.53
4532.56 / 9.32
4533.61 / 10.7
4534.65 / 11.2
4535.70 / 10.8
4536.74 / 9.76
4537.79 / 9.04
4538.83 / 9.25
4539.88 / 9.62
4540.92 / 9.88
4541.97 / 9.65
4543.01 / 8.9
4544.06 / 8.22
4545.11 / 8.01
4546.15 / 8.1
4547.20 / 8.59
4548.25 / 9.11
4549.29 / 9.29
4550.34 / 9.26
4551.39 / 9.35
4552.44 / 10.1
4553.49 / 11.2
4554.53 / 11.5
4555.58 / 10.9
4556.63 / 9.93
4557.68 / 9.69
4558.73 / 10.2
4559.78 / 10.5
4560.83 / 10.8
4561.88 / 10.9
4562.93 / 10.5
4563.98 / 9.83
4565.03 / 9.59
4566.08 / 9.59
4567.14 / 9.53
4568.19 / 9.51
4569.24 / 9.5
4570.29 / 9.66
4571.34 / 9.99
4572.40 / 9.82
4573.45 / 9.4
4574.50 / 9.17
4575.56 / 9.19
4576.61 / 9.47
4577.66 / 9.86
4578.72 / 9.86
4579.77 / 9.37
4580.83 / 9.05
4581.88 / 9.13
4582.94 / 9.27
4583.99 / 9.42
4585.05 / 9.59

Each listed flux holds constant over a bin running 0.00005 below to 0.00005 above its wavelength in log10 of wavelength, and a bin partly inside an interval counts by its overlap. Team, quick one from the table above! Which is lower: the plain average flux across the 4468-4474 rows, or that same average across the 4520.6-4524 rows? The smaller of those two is 9.5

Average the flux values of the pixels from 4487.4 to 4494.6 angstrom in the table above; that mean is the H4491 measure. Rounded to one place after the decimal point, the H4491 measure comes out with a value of 9.5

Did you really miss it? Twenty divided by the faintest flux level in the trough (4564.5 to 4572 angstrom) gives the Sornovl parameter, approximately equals 2.11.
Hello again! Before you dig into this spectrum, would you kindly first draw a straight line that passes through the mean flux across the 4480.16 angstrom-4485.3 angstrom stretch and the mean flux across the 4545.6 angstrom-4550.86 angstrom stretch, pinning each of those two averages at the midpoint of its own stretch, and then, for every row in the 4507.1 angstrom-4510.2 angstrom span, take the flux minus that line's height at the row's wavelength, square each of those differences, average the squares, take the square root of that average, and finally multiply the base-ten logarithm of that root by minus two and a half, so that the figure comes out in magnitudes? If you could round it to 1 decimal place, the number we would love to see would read -1.0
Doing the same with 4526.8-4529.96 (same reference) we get 1.1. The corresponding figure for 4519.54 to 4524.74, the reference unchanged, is 1.3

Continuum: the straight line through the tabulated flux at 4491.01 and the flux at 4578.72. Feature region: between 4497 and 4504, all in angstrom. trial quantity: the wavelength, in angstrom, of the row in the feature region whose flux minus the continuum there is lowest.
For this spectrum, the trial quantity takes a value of 4498.25 angstrom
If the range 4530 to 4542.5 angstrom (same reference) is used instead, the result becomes 4531.52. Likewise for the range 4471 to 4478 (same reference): 4475.52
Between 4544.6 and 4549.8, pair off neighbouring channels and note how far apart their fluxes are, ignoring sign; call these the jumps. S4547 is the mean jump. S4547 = 0.32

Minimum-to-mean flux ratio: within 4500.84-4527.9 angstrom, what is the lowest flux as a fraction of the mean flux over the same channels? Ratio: 0.88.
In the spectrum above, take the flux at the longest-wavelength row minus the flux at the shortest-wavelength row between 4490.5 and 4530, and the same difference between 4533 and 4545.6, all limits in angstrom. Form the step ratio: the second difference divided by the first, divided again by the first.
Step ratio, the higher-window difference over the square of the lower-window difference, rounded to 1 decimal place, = -17.7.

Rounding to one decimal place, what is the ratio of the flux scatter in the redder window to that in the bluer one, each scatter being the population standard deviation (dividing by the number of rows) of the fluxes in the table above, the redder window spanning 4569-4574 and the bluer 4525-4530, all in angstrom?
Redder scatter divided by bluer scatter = 1.0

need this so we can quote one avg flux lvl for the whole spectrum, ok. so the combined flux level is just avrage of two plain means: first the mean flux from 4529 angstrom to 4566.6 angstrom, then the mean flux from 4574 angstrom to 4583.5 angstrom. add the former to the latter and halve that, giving 9.5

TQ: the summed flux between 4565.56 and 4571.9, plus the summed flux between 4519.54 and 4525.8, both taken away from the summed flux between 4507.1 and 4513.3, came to -48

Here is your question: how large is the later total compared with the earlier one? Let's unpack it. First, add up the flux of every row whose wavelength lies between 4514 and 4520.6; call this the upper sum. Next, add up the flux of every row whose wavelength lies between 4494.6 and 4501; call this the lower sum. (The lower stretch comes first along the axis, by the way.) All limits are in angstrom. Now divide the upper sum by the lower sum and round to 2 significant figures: 0.99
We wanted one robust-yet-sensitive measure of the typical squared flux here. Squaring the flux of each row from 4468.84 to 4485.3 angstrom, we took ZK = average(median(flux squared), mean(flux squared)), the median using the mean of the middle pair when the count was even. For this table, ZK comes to 113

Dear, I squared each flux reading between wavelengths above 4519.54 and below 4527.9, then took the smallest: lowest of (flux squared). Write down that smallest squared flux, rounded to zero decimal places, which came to 84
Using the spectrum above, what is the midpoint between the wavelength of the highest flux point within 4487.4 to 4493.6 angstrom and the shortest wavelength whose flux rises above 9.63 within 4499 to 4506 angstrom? 4494.1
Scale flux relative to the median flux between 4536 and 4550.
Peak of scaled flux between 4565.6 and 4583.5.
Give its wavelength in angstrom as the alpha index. 4571.34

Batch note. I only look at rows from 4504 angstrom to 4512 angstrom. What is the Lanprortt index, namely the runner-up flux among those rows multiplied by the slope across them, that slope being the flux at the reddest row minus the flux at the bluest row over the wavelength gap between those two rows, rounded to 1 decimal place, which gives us 1.0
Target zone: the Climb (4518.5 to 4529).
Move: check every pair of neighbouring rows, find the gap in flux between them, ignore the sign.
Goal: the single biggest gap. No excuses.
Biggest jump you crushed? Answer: 0.28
